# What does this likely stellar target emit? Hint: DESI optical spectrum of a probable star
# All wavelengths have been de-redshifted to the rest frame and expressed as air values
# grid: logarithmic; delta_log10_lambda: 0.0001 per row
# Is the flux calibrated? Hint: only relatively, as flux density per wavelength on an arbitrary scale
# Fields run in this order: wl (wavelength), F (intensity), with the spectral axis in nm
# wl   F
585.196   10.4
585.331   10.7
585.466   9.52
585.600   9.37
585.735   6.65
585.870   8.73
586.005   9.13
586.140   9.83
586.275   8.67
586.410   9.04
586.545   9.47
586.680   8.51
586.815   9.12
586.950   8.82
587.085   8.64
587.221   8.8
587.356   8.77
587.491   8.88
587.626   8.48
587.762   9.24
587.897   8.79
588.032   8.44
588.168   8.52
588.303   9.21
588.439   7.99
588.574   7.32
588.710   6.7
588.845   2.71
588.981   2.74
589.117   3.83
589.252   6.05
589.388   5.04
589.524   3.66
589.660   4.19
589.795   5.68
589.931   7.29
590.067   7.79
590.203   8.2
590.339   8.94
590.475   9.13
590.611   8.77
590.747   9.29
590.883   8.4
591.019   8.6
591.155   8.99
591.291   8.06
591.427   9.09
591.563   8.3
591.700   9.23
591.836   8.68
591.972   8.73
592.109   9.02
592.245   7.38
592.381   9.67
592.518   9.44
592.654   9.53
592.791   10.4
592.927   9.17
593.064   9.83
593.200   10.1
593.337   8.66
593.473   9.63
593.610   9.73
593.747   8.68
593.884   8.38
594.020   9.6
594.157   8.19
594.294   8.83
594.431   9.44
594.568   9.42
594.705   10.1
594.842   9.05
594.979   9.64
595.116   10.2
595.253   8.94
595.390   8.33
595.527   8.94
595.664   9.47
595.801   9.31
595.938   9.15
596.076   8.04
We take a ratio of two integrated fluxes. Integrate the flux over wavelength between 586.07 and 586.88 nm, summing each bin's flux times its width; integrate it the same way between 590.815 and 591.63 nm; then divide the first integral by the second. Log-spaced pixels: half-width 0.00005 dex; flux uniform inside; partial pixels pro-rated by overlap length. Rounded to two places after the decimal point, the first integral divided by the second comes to 1.05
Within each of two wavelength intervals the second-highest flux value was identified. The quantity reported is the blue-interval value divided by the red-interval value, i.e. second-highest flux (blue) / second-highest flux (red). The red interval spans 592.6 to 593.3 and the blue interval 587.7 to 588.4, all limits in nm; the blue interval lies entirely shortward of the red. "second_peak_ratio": 0.91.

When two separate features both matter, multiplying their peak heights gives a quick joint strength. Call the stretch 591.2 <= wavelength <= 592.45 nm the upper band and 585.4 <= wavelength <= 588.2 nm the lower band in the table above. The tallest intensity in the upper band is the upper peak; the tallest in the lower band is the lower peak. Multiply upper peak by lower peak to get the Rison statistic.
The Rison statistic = 95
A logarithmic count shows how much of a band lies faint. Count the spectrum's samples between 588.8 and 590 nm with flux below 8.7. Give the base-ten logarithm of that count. 1.0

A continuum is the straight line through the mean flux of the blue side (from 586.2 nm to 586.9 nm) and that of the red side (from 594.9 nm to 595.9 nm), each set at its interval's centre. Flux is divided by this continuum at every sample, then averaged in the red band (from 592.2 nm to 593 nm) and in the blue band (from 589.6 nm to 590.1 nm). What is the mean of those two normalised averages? 0.85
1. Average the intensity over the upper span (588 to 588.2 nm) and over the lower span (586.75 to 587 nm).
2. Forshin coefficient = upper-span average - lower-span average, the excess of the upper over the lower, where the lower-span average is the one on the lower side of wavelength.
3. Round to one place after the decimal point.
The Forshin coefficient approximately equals -0.5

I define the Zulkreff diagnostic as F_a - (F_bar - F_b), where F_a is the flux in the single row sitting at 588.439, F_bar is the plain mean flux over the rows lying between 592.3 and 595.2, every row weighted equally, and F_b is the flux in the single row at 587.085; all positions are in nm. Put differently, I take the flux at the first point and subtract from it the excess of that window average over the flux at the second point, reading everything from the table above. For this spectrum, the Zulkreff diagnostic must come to 7.2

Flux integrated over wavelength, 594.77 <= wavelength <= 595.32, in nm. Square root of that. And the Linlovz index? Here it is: 2.28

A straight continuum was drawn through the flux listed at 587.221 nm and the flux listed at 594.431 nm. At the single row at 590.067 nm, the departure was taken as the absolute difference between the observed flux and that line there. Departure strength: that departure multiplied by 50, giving 63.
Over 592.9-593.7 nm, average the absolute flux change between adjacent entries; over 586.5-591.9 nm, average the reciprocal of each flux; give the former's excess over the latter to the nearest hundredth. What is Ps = 0.54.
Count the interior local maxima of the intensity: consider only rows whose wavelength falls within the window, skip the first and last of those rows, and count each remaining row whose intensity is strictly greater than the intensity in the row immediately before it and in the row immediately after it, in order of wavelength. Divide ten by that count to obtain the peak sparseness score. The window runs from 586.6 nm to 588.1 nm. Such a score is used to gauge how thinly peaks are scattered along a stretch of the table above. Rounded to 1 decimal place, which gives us 2.5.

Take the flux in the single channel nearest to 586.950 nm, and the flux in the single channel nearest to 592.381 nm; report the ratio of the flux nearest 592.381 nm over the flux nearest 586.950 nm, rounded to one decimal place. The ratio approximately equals 1.1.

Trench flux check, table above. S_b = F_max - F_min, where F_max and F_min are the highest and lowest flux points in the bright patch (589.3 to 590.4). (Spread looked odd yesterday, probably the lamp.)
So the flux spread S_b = 5.3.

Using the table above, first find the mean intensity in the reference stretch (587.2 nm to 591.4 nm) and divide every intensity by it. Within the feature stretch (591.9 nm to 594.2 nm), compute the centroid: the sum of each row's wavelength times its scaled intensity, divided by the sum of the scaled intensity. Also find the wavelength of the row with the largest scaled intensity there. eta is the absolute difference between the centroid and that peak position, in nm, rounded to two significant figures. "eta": 0.27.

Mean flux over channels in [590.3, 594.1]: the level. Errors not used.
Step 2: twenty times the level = 181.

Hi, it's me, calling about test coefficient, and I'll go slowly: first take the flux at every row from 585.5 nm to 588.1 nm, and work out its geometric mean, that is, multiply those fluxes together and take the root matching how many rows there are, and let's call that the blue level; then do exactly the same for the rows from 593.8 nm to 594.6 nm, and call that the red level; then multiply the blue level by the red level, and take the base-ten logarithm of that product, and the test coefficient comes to 1.90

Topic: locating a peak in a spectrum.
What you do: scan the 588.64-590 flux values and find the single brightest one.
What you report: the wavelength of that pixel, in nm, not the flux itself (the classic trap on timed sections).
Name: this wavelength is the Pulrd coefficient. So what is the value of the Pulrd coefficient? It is 589.931 nm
